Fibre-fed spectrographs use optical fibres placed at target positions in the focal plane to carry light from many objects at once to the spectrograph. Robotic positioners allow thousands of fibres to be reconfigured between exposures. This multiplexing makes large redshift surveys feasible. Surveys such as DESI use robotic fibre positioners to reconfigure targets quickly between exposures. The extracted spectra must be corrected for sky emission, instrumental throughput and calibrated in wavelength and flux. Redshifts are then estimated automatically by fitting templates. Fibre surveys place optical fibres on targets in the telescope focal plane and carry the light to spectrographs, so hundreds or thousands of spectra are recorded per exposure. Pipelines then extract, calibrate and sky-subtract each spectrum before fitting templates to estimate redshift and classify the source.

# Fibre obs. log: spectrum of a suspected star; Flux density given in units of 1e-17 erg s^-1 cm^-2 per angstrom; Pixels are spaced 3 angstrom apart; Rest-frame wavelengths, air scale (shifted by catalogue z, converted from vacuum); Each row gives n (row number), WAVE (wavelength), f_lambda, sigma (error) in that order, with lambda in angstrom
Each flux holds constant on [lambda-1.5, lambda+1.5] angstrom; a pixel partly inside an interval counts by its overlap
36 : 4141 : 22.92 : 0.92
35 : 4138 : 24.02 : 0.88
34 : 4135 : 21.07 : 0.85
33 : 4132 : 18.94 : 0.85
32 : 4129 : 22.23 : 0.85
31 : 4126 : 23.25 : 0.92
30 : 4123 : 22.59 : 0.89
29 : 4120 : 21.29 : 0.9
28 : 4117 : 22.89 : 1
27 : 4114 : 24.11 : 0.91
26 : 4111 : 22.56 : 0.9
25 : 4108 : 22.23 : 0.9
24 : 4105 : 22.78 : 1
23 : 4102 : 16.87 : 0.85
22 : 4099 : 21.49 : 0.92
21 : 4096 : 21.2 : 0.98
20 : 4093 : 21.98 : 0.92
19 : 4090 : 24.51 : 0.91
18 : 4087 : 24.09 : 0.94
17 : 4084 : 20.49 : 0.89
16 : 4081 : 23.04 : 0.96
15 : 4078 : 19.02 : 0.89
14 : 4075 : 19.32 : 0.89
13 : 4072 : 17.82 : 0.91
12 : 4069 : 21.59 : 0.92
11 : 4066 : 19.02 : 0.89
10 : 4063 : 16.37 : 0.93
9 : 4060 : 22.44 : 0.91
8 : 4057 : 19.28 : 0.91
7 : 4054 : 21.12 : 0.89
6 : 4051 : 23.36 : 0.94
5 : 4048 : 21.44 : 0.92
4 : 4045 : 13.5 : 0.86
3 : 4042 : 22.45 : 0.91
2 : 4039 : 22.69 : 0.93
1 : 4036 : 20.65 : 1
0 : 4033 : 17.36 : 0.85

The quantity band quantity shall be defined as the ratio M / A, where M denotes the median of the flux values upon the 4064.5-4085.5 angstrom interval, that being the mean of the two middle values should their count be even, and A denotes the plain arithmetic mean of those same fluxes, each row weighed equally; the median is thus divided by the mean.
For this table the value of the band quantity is 0.96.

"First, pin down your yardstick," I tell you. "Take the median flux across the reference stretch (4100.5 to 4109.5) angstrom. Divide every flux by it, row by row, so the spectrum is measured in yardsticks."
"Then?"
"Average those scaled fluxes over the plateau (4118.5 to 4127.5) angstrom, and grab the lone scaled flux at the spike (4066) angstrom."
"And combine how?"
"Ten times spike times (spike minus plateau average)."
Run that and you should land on -1.3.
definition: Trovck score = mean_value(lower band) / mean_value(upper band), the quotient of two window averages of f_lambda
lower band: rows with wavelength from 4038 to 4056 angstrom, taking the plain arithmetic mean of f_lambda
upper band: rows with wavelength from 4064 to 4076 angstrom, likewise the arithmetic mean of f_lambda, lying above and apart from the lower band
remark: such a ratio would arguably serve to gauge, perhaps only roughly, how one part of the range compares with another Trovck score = 1.07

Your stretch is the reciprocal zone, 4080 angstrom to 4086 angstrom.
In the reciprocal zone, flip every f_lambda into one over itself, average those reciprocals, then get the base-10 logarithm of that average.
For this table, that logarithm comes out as -1.34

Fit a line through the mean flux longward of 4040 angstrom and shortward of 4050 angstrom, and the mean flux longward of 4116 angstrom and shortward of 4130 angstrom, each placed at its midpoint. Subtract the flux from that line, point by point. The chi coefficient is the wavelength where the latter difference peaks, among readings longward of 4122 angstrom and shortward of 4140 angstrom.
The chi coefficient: 4132 angstrom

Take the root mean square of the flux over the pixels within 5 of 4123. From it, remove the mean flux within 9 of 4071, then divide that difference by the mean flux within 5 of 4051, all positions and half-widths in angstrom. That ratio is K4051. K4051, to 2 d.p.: 0.16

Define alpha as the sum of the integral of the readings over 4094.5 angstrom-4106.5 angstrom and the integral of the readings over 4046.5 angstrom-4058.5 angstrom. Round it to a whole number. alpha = 503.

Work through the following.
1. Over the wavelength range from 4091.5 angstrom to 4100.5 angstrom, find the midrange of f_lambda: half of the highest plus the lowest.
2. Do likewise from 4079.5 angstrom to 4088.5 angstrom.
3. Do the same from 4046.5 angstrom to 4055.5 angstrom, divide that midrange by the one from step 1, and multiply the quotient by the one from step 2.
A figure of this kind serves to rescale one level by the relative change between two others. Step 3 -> 23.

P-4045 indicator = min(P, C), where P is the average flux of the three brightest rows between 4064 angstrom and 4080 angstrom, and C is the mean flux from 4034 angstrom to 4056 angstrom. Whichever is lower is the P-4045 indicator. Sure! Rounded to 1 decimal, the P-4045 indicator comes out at 20.0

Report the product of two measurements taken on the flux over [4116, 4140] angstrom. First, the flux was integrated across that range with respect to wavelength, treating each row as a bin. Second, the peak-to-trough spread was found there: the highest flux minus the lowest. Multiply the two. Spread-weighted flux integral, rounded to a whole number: 2687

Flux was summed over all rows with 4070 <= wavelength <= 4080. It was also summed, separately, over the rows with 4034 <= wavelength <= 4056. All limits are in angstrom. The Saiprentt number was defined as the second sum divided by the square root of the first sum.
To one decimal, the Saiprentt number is 19.4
